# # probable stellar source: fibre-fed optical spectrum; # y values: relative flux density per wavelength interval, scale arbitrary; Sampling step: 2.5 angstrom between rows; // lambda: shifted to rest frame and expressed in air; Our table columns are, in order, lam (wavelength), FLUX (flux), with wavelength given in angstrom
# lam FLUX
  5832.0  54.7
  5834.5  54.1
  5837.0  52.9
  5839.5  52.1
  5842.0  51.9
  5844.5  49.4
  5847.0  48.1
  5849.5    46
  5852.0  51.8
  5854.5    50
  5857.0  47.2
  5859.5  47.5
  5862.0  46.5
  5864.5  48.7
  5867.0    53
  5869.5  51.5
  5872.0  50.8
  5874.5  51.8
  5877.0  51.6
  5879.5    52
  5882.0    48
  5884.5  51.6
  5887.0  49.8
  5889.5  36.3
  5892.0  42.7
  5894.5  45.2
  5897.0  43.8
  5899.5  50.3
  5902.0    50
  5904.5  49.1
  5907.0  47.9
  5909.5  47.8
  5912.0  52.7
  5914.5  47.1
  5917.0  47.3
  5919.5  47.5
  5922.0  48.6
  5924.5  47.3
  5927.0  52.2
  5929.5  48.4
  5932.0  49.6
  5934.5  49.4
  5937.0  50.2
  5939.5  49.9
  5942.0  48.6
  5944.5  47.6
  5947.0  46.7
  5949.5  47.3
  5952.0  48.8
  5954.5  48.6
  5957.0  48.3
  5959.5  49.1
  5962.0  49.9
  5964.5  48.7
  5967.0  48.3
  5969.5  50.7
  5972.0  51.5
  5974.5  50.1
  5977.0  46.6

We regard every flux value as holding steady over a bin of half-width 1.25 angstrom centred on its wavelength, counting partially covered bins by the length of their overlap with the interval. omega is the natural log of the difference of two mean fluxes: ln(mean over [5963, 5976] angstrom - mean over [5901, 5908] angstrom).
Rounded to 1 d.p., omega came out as -0.2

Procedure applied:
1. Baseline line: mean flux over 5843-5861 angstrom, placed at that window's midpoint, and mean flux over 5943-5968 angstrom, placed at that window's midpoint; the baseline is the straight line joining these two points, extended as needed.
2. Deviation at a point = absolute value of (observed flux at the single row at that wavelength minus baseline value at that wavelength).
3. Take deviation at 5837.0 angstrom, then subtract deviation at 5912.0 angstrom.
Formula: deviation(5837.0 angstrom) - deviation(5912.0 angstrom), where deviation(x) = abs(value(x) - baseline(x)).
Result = 0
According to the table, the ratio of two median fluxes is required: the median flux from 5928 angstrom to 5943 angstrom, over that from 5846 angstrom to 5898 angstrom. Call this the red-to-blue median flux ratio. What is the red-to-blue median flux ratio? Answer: 1.02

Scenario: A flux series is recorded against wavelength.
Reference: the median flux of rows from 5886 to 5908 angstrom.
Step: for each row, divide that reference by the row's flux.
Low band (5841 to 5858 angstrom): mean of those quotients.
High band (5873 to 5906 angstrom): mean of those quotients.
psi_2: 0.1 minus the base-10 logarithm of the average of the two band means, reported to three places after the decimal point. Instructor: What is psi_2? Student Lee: 0.103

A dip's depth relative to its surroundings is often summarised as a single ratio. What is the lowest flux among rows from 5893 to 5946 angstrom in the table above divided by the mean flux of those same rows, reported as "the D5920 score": 0.90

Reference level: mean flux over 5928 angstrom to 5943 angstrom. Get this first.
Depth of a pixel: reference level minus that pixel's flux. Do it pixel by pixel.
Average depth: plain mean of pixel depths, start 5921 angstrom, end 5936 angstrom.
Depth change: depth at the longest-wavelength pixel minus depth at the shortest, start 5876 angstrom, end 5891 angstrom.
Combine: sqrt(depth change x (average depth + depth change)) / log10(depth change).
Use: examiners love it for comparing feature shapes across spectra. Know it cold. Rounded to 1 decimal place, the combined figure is 13.0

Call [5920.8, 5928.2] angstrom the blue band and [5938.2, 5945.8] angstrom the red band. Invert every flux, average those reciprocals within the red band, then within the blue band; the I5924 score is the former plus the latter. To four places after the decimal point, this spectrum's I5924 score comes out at 0.0408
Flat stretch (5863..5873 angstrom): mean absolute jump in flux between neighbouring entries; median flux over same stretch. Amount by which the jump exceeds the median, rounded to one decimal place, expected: -49.0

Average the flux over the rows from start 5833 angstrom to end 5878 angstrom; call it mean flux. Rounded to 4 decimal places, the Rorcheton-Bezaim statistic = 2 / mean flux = 0.0398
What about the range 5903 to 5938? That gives 0.0409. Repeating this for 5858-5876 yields 0.0400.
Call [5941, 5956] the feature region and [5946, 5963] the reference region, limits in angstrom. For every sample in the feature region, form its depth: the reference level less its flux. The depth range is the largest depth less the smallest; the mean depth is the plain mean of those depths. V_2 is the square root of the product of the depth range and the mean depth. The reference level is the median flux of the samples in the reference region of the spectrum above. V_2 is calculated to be 1.2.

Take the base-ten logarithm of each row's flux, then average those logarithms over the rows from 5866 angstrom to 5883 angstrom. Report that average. 1.71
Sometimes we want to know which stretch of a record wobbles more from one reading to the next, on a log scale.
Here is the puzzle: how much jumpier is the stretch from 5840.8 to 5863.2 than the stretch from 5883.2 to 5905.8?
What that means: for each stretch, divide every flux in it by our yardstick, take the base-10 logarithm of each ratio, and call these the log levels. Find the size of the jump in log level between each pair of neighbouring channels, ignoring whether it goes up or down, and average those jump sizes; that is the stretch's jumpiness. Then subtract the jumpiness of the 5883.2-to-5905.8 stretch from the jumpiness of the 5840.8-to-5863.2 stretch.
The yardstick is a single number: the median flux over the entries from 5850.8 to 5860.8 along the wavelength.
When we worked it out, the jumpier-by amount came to -0.022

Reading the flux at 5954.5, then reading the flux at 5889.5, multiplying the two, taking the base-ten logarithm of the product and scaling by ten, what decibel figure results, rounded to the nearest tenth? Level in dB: 32.5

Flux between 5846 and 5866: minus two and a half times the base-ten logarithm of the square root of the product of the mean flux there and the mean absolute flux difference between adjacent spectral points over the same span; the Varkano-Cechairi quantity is -2.55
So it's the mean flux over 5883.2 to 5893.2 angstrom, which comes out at 45.1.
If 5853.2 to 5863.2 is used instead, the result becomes 47.8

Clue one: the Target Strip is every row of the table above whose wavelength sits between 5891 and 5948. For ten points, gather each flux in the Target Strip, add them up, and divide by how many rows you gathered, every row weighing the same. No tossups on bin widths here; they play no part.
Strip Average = 48.3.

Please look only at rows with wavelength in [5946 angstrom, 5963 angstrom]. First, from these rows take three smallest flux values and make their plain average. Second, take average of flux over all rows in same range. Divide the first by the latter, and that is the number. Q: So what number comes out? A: 0.980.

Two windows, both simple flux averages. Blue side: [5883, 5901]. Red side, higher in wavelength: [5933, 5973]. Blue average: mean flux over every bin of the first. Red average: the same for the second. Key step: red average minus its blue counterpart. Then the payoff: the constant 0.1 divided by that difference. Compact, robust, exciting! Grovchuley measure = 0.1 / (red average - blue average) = 0.03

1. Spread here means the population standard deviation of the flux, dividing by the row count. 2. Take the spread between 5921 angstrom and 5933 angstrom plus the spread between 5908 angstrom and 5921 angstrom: 3.8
